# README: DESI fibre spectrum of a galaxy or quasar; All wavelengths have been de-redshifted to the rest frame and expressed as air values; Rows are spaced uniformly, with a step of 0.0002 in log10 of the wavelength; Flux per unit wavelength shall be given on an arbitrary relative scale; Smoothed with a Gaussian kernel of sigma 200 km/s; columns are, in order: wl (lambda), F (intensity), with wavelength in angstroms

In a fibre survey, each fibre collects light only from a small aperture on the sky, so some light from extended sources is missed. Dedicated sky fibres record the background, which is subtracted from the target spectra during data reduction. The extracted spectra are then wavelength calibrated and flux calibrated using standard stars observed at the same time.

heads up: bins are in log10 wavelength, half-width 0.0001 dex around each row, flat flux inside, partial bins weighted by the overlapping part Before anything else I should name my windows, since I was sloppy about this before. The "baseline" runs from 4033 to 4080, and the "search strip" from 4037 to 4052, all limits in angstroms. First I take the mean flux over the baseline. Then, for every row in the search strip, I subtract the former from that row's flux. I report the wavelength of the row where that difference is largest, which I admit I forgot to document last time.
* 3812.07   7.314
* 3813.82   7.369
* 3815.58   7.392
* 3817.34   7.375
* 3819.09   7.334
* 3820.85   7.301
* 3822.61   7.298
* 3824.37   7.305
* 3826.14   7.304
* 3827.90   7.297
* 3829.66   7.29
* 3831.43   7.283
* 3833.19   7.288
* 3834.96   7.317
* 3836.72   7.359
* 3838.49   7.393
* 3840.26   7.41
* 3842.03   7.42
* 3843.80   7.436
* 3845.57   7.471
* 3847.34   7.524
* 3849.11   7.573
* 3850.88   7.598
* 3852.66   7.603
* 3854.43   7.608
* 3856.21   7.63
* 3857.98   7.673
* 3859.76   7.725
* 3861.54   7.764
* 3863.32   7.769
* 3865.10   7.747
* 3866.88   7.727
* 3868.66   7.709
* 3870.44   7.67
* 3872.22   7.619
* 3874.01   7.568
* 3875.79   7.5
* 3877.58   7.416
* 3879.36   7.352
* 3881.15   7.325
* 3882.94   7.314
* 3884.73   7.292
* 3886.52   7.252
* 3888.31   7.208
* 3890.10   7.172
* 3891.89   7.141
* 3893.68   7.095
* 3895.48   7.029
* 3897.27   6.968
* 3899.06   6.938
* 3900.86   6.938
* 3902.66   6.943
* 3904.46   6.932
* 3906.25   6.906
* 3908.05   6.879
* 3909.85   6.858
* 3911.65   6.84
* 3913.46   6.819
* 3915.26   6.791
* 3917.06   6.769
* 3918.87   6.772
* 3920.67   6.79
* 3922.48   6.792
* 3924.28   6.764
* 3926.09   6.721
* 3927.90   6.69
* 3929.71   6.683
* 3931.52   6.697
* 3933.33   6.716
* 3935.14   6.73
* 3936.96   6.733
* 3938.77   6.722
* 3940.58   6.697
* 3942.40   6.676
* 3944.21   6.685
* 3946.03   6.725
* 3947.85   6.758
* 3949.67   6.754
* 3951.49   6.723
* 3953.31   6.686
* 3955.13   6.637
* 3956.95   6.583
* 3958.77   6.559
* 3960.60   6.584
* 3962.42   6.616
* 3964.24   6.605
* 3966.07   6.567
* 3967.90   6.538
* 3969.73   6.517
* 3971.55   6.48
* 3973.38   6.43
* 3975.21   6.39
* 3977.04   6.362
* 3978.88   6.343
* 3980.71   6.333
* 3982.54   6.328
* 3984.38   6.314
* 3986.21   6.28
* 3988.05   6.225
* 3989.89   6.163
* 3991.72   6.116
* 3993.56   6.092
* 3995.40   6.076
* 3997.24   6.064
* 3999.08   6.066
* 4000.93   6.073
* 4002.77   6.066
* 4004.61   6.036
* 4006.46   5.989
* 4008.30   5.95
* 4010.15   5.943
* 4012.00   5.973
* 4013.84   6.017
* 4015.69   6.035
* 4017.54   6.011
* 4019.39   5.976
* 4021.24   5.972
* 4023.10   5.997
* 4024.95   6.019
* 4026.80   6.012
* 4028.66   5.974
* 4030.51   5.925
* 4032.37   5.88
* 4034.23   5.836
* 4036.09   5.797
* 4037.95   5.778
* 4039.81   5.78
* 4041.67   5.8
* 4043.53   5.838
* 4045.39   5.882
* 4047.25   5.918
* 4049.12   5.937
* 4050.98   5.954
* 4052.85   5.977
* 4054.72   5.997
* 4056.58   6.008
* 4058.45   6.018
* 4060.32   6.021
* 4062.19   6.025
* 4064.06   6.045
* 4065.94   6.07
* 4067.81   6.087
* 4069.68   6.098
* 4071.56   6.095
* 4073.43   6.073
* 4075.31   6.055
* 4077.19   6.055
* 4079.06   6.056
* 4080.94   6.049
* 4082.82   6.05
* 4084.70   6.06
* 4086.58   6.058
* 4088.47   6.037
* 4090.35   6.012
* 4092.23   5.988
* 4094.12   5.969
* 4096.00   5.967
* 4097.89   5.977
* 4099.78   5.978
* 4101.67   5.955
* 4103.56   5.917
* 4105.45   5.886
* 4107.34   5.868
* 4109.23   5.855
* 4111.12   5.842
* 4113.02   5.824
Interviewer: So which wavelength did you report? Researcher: 4050.98 angstroms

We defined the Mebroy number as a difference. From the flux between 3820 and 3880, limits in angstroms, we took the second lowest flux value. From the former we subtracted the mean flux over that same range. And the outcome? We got -0.21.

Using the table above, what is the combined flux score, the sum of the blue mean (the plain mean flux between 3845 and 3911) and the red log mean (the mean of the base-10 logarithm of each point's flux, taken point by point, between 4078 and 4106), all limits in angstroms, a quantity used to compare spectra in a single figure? 8.14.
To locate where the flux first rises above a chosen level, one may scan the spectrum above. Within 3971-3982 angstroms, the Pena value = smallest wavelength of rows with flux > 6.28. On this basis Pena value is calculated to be 3971.55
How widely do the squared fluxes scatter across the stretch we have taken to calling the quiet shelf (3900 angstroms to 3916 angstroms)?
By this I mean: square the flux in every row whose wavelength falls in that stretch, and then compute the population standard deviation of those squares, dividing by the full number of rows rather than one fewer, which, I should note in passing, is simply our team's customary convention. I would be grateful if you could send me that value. 0.72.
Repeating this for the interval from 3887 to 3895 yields 0.59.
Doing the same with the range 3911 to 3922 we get 0.34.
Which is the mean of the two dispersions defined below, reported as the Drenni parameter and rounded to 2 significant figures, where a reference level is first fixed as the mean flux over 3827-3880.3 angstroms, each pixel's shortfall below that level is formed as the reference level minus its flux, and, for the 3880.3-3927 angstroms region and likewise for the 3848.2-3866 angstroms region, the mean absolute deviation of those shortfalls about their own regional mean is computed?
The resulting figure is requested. 0.11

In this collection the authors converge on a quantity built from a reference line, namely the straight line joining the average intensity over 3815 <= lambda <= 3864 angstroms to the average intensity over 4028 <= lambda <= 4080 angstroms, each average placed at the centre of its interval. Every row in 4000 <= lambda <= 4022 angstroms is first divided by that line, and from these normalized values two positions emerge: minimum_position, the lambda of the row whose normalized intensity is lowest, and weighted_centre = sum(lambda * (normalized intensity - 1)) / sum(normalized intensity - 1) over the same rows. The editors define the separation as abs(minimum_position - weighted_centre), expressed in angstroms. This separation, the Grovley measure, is 2.2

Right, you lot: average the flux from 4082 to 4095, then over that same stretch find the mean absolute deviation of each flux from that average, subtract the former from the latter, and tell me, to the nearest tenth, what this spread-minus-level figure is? -6.0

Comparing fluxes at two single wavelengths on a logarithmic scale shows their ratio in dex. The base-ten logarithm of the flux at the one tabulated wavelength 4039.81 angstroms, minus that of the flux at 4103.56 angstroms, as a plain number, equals -0.01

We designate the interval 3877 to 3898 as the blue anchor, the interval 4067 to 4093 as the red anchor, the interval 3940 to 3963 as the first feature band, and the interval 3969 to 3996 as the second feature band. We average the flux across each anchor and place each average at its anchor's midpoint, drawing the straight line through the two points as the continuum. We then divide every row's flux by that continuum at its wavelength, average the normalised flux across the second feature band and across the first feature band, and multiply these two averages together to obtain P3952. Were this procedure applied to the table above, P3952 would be 0.926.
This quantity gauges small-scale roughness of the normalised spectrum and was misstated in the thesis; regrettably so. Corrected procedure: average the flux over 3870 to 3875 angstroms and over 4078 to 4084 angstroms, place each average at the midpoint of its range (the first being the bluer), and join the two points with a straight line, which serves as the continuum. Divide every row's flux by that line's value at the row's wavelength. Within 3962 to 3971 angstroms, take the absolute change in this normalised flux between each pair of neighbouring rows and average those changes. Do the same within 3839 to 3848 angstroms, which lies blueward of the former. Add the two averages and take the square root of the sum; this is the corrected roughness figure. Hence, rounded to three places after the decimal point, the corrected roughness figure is 0.084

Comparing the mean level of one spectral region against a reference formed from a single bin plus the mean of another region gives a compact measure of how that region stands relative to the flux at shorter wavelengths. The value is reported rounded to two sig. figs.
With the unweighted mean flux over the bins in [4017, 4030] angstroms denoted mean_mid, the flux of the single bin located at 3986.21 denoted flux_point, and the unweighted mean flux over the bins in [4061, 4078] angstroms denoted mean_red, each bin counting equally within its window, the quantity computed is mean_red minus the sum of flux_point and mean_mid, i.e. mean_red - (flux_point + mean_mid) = -6.2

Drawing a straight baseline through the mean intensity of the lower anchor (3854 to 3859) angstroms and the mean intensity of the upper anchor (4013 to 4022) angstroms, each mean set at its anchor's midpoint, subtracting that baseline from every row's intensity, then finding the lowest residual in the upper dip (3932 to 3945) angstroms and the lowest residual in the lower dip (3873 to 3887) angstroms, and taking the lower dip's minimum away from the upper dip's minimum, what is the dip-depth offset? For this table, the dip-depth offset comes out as -0.06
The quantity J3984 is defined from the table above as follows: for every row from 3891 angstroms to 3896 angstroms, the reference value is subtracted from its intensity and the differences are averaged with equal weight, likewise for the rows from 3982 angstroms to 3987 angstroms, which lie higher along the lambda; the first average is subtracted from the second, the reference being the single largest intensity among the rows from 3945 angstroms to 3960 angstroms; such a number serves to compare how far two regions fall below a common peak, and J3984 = -0.8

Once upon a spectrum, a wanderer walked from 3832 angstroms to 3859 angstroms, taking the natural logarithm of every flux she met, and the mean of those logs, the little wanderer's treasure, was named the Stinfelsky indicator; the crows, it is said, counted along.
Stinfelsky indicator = 2.01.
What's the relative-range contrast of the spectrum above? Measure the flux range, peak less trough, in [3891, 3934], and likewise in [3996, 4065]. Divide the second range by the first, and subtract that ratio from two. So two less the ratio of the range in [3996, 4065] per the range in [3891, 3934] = 1.4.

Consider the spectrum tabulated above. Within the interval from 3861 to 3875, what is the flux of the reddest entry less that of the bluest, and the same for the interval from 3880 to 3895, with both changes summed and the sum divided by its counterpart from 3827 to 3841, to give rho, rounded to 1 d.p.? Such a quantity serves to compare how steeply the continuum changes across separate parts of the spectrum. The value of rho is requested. -3.8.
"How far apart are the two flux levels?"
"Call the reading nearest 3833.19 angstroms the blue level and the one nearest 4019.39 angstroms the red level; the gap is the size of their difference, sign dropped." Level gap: 1.3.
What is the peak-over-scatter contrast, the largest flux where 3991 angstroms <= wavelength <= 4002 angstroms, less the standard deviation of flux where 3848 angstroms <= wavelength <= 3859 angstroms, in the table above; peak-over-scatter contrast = 6.08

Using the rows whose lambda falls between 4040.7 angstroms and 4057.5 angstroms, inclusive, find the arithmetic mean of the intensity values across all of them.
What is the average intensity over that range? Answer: 5.9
